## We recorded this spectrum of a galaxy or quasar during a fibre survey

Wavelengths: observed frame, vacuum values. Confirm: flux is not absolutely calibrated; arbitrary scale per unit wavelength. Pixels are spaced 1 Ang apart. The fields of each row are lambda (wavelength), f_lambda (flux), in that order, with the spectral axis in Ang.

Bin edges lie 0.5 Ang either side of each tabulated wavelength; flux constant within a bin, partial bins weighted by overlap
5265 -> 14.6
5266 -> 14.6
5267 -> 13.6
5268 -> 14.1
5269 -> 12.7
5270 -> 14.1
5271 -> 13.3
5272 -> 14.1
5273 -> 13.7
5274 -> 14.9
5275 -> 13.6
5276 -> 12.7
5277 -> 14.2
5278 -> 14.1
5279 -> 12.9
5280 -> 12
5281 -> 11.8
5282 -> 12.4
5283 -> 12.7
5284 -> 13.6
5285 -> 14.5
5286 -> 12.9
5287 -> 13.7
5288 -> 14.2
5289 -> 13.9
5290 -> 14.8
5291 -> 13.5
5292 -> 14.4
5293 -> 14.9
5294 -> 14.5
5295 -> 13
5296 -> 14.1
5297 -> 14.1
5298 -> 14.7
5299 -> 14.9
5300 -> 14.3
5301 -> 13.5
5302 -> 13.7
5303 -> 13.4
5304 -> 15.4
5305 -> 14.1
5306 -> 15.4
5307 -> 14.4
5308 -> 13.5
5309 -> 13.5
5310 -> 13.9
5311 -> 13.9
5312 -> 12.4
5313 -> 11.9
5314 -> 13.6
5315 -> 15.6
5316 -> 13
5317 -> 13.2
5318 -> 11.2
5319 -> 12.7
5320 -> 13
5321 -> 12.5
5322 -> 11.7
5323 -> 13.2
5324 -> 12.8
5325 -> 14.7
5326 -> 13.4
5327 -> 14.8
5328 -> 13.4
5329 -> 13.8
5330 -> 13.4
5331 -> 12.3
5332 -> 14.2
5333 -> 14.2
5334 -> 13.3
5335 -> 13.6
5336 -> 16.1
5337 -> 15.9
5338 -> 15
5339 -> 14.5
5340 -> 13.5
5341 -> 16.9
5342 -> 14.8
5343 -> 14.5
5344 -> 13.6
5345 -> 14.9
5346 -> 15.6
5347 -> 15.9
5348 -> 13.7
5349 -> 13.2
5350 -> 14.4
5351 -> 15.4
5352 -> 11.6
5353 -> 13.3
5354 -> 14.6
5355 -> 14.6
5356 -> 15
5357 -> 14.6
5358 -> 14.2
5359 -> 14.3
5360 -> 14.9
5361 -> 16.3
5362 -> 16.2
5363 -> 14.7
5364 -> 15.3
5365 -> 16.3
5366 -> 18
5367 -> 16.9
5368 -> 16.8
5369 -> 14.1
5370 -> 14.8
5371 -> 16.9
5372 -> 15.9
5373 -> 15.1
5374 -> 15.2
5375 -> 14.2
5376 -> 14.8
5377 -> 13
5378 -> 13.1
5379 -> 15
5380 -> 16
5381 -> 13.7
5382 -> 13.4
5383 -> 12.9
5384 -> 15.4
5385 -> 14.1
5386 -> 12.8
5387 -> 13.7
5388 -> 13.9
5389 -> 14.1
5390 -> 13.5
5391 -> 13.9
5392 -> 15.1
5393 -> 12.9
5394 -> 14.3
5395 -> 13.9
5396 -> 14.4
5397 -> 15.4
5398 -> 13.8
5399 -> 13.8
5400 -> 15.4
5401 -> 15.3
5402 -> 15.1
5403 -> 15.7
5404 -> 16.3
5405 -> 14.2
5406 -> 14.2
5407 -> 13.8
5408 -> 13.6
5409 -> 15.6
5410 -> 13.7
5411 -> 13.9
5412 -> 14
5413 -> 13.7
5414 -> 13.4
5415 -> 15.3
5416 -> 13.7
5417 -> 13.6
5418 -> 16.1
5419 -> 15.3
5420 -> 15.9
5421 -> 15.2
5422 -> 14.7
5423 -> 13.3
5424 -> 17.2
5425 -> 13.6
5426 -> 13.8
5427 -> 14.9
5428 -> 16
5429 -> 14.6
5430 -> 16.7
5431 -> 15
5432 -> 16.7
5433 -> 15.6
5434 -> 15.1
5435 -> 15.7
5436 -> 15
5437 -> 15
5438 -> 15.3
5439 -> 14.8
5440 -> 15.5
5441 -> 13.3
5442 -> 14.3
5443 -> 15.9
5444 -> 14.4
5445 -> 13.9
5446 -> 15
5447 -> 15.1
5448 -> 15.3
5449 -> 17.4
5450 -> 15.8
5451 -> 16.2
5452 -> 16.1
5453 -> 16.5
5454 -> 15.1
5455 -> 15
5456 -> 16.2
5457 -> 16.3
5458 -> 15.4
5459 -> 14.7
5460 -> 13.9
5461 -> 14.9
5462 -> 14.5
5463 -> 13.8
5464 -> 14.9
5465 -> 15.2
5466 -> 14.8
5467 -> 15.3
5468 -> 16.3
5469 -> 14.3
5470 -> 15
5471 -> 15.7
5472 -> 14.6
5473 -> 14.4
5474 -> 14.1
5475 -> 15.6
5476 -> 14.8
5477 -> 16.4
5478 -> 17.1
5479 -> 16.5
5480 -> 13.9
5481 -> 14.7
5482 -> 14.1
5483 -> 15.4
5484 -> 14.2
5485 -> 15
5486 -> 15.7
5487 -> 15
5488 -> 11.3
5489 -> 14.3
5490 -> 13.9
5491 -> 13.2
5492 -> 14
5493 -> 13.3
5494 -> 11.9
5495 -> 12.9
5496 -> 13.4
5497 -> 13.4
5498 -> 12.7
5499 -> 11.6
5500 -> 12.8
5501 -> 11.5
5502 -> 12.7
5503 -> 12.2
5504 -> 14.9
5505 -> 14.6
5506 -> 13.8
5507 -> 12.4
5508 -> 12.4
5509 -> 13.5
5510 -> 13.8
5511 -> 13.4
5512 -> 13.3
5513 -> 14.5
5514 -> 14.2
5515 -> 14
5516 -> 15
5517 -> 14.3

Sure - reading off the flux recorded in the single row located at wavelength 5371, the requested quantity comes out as 16.9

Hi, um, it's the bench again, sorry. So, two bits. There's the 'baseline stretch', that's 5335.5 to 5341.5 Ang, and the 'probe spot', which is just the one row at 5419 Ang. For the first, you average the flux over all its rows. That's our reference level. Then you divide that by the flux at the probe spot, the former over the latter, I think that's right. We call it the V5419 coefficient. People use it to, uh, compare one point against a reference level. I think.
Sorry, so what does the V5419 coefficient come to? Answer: 1.00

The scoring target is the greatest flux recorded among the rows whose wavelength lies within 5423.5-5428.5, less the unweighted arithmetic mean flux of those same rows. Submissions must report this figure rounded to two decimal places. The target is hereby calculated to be 2.10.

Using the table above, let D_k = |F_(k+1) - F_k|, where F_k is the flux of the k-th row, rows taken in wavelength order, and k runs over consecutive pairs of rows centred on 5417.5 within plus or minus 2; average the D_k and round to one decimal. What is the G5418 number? 1.1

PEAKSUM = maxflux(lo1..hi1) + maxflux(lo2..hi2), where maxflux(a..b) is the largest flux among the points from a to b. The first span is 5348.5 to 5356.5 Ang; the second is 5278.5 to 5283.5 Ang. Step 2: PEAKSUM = 28.3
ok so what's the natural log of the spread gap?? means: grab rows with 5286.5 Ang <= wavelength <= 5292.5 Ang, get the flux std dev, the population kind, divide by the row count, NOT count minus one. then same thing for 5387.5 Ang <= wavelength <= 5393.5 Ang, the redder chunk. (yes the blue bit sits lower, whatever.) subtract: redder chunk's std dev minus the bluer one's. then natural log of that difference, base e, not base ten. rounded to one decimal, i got -1.5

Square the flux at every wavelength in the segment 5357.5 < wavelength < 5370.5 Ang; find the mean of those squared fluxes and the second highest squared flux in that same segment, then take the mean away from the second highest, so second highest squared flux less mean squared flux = 41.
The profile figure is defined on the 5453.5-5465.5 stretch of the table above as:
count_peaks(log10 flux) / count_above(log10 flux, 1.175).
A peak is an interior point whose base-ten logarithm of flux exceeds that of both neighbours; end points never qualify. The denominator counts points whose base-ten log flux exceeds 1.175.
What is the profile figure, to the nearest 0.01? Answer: 0.33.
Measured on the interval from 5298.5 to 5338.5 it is 1.83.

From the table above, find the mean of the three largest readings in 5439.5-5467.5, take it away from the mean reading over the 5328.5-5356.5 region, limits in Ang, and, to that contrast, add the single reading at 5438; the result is 12.9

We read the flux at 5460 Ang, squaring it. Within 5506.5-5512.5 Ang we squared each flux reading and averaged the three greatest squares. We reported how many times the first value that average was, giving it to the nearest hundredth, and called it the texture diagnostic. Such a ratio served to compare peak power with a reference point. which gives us 0.95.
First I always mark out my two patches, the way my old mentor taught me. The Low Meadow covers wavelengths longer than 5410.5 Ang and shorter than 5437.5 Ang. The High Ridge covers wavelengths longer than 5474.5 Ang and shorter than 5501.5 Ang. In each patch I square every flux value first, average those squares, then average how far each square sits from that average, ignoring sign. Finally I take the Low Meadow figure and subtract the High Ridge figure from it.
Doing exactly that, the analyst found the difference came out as -8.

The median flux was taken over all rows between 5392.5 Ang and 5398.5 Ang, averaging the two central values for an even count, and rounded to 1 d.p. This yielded 14.1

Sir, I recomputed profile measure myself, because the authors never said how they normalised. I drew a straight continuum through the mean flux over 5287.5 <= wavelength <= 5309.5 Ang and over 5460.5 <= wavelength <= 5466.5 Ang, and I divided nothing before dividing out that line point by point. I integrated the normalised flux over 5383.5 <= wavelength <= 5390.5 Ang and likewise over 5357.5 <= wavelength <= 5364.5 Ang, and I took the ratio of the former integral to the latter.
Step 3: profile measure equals 0.92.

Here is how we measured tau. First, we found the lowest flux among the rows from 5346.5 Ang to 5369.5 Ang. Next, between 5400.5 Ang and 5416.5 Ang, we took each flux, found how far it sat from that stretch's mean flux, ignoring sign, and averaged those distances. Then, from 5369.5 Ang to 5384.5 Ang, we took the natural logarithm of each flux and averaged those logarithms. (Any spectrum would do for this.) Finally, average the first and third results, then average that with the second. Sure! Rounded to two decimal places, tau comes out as 3.98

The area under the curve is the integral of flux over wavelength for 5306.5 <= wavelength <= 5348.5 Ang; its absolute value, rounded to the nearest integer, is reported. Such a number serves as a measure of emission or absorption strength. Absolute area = 582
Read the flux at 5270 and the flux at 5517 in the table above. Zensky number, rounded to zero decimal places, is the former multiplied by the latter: 202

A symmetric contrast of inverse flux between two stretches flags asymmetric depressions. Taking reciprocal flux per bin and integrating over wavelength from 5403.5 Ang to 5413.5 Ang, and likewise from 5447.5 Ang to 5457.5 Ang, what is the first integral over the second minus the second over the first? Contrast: 0.23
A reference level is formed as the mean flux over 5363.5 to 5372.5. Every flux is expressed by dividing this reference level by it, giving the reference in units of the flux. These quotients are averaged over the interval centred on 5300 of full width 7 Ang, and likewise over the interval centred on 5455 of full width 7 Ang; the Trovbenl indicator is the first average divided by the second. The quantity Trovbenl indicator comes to 1.12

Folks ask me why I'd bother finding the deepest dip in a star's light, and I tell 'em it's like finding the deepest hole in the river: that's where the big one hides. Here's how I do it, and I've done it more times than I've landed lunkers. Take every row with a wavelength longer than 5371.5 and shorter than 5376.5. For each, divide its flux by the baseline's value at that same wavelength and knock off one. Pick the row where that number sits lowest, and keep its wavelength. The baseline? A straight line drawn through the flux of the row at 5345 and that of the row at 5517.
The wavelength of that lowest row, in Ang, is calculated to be 5375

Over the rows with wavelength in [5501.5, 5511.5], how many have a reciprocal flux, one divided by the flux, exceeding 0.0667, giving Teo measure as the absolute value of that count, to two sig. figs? 10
